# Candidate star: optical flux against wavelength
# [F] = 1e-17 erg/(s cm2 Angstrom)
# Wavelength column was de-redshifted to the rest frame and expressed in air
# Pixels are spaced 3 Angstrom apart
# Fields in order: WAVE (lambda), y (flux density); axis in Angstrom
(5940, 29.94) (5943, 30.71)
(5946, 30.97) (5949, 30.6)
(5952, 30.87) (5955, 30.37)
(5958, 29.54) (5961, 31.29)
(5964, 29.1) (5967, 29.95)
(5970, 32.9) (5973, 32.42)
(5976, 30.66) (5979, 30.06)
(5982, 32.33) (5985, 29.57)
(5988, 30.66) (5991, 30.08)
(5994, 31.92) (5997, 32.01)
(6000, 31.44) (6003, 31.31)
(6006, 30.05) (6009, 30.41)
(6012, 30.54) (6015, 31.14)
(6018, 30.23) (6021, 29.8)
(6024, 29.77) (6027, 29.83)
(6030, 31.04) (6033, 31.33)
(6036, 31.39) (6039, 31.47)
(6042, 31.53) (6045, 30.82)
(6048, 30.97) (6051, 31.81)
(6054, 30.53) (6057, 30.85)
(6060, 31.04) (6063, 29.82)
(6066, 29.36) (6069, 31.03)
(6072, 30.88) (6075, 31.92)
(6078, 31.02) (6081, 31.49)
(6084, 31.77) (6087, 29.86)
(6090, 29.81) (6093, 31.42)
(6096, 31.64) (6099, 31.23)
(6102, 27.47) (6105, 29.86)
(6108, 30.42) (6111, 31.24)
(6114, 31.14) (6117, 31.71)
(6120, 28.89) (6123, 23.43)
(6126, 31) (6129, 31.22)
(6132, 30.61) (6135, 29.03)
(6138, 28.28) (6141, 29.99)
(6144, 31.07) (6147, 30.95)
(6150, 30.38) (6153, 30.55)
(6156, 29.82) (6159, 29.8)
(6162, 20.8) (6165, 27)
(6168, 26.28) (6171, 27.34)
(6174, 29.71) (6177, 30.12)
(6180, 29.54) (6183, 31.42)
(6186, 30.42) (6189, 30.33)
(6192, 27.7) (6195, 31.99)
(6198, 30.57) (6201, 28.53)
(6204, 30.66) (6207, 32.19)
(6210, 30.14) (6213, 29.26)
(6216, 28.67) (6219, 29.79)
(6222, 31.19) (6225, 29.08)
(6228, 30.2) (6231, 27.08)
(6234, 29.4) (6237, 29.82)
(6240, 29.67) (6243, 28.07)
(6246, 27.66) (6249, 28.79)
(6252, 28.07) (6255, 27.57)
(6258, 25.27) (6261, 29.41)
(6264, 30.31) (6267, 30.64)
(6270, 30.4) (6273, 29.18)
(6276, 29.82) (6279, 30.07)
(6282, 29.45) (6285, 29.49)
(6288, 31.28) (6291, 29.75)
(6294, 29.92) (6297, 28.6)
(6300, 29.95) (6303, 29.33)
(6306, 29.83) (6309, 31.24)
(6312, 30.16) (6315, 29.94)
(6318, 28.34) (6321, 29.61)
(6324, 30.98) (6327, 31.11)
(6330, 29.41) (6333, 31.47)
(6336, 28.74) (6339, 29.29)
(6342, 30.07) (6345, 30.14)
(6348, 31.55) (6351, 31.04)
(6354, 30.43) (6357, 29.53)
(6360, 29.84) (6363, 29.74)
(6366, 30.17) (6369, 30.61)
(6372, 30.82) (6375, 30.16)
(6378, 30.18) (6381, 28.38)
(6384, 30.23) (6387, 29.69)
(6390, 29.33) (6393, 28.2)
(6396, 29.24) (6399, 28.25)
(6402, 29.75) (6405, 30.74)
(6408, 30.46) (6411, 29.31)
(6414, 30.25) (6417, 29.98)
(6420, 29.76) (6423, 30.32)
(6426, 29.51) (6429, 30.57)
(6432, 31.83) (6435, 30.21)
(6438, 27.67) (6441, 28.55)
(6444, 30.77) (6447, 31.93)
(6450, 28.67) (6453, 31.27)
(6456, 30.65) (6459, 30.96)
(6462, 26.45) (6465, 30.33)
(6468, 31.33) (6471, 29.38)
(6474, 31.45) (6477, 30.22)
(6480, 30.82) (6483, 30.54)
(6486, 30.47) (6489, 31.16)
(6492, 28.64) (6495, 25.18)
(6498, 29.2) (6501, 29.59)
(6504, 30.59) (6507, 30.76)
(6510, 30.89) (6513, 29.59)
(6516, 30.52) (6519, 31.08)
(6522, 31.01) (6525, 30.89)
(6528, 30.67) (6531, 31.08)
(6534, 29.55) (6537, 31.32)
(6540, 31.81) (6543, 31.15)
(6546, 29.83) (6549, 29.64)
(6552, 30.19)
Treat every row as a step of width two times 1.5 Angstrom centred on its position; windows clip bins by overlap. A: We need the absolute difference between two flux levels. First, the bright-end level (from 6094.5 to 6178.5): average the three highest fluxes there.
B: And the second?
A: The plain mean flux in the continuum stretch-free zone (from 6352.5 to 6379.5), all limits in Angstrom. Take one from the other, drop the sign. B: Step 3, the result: 1.4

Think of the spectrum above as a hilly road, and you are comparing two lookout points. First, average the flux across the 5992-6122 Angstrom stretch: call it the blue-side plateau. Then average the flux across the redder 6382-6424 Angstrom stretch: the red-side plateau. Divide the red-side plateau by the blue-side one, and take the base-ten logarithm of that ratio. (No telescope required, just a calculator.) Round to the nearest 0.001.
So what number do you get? -0.016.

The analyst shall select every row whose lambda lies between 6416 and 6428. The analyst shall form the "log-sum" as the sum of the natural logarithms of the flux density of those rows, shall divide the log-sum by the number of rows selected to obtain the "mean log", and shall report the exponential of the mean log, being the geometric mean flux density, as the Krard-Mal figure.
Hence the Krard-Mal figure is 29.9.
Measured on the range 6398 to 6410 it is 29.8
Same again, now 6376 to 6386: 29.6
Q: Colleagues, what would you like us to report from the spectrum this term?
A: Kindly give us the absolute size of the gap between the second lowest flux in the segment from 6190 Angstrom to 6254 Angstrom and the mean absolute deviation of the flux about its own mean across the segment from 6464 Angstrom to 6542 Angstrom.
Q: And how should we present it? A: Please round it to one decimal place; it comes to 26.8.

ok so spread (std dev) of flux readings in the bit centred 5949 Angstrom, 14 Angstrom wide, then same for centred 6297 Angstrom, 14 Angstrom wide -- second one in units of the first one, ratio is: 2.4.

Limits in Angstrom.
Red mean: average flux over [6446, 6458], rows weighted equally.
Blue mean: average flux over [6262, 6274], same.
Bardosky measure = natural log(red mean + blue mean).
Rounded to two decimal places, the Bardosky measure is 4.11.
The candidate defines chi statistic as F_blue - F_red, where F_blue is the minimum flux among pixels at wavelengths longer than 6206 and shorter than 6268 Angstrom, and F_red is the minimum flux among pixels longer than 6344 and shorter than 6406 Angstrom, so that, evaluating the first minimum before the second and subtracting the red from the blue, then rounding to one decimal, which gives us -2.9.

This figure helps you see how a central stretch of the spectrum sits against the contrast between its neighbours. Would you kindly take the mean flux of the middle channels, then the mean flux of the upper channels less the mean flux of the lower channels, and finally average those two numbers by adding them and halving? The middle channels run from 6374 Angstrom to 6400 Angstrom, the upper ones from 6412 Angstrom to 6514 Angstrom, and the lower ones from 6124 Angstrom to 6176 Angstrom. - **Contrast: 15.1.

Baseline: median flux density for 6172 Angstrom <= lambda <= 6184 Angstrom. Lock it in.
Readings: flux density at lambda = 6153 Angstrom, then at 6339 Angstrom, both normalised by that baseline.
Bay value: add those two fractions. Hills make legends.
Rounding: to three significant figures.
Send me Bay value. 2.00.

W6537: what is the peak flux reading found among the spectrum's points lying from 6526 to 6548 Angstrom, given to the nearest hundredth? 31.81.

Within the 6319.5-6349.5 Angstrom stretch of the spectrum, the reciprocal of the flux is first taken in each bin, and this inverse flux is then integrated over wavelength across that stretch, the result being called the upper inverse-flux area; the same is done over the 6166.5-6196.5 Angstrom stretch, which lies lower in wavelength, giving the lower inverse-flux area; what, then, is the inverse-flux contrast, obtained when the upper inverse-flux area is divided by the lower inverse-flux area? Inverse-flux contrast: 0.97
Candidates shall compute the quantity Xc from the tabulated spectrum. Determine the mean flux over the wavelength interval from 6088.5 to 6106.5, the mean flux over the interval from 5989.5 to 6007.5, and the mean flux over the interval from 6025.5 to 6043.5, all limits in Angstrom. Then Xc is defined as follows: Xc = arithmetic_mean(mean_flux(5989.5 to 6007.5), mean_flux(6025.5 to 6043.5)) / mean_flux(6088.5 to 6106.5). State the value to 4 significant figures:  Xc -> 1.029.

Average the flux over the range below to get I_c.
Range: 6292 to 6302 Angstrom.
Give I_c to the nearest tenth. 29.5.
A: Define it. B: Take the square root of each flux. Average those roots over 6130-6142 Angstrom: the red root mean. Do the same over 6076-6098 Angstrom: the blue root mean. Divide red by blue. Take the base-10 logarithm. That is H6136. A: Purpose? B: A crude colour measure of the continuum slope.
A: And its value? -0.011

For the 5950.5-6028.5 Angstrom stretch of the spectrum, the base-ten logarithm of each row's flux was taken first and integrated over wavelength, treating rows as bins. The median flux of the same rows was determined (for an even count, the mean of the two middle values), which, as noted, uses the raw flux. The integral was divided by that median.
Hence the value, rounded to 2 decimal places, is 3.81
